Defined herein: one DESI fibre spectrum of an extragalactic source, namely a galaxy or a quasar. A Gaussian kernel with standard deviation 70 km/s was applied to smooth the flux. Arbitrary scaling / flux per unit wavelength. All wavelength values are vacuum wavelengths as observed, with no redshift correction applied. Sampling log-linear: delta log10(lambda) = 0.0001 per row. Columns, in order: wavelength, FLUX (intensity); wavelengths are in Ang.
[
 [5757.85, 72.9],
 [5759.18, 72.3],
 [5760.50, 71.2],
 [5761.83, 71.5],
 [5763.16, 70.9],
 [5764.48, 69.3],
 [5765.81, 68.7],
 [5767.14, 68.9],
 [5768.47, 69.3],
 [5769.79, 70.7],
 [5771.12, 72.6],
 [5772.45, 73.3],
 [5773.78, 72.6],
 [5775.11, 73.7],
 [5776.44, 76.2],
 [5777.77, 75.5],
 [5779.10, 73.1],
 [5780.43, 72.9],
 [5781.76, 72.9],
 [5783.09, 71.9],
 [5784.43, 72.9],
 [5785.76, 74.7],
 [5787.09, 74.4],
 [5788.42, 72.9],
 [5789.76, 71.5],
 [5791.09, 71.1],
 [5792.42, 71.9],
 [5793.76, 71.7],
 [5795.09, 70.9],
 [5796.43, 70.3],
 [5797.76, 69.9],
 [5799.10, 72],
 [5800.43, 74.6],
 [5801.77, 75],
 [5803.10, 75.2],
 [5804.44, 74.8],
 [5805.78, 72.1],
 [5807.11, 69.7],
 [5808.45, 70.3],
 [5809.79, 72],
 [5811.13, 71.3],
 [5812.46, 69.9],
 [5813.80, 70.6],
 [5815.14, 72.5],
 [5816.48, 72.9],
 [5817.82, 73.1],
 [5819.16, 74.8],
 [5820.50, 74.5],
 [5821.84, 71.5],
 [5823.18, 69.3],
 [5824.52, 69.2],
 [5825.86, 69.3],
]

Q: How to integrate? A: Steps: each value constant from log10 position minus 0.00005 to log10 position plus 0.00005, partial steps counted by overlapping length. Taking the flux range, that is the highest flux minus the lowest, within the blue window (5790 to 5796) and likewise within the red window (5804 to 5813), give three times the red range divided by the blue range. 15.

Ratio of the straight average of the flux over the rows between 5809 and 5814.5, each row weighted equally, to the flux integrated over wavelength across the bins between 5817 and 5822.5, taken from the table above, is 0.18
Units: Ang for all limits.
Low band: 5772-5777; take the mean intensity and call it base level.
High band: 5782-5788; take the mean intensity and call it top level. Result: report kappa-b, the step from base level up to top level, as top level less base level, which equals -0.5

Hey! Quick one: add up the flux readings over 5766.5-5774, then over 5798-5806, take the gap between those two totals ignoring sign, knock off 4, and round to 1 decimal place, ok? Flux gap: 12.3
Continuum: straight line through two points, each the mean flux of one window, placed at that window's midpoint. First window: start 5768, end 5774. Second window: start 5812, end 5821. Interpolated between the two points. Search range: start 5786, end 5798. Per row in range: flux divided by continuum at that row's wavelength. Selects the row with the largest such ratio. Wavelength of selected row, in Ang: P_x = 5787.09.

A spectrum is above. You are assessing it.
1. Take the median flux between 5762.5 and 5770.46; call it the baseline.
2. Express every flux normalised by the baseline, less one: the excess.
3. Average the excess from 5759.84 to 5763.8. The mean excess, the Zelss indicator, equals 0.027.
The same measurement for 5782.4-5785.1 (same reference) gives 0.045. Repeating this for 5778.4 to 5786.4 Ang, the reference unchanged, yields 0.054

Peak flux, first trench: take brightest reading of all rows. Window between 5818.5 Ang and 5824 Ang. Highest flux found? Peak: 74.8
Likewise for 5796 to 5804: 75.2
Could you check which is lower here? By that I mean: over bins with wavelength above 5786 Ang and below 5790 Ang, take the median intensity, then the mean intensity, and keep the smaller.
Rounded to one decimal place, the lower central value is 72.9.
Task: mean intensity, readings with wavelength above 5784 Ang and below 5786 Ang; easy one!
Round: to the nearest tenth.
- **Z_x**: 73.8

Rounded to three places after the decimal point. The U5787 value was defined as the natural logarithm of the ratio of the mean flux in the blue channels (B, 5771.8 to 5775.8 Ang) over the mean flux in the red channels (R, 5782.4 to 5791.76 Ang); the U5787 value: 0.006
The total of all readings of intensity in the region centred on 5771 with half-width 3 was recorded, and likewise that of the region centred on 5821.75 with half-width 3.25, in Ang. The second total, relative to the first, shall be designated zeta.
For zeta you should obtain 1.00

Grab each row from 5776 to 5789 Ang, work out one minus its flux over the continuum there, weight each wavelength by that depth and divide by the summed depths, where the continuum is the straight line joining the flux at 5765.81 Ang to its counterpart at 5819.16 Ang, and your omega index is 5781.2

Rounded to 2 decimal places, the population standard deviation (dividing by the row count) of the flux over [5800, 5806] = 1.14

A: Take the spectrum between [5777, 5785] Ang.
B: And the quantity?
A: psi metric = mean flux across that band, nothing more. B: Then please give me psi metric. 73.2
